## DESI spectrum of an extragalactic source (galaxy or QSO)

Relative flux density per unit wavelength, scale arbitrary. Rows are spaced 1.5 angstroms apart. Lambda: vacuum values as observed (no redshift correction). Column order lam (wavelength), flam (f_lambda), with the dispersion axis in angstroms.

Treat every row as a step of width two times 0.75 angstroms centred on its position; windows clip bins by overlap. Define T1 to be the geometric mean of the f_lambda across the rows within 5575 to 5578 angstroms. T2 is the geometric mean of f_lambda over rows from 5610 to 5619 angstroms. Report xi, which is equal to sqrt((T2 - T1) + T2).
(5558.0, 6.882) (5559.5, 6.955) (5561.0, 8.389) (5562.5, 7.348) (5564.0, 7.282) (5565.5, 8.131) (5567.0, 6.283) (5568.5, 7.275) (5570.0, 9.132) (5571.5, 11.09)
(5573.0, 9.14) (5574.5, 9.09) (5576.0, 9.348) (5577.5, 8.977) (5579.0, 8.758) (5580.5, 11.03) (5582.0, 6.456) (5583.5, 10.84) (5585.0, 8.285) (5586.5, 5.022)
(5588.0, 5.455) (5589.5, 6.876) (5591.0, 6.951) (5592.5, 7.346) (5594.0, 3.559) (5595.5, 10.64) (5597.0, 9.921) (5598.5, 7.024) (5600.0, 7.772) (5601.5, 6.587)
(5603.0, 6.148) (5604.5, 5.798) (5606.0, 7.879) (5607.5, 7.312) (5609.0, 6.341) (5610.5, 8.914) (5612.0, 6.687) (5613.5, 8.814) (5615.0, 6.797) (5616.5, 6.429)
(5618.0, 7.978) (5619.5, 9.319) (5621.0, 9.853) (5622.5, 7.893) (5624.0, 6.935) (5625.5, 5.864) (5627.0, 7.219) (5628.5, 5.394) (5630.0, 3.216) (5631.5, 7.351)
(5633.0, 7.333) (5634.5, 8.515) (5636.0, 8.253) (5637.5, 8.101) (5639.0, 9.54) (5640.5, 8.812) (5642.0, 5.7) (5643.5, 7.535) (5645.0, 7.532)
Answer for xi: 2.43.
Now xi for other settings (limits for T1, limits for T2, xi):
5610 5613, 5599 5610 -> 2.42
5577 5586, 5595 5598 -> 3.41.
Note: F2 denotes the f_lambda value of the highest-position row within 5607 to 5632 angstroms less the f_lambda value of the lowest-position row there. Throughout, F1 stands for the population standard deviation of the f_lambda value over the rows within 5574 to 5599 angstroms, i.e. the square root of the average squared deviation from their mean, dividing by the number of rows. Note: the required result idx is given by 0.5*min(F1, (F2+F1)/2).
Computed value 0.53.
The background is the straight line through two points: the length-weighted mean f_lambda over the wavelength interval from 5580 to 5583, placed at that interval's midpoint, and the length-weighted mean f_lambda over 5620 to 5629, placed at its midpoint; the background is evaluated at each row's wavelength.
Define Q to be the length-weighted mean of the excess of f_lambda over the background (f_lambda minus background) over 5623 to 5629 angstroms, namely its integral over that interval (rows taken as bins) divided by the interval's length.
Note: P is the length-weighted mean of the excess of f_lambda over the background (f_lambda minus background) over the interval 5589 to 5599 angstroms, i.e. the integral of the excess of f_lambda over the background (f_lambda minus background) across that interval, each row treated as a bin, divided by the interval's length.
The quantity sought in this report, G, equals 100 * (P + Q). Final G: -161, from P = -0.8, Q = -0.8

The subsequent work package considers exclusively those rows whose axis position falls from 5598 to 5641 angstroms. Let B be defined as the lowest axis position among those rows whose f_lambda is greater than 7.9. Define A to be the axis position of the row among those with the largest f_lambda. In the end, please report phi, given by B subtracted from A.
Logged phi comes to 10.5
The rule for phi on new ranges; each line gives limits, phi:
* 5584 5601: 10.5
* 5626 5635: 0.0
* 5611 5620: 6.0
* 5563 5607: 6.0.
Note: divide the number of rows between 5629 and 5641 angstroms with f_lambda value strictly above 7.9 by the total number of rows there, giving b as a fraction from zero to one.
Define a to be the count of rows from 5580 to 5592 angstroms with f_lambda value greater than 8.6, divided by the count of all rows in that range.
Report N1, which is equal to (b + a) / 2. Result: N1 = 0.44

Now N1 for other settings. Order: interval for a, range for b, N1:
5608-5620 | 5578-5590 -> 0.44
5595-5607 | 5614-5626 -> 0.31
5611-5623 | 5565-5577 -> 0.56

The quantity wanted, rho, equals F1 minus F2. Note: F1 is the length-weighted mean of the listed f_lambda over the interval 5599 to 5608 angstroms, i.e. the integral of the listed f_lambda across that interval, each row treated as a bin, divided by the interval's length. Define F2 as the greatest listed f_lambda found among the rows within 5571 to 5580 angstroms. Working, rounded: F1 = 6.9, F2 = 11.09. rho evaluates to -4.2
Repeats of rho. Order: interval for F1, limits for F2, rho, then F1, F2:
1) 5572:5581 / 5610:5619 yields 0.5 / 9.4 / 8.914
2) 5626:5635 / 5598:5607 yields -1.4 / 6.4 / 7.879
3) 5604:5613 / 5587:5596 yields -3.4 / 7.2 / 10.64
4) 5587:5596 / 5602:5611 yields -2.3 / 6.6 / 8.914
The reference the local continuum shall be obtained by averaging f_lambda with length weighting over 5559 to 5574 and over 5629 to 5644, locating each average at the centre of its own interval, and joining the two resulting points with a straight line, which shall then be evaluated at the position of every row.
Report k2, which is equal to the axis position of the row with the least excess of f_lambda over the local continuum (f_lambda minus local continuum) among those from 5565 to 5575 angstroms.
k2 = 5567.0 angstroms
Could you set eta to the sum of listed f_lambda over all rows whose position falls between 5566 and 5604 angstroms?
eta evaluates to 199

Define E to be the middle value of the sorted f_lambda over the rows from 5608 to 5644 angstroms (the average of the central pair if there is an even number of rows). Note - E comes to 7.4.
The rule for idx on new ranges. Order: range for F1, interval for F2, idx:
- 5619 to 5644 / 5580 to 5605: -0.90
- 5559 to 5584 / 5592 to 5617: 0.14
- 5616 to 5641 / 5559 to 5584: 0.81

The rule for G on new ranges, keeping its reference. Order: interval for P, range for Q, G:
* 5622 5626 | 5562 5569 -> -242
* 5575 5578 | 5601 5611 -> -68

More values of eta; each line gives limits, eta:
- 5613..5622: 49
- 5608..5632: 115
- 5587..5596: 41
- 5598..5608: 49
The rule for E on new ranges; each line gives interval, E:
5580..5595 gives 6.9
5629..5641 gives 8.2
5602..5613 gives 6.7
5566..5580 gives 9.1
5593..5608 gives 7.2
